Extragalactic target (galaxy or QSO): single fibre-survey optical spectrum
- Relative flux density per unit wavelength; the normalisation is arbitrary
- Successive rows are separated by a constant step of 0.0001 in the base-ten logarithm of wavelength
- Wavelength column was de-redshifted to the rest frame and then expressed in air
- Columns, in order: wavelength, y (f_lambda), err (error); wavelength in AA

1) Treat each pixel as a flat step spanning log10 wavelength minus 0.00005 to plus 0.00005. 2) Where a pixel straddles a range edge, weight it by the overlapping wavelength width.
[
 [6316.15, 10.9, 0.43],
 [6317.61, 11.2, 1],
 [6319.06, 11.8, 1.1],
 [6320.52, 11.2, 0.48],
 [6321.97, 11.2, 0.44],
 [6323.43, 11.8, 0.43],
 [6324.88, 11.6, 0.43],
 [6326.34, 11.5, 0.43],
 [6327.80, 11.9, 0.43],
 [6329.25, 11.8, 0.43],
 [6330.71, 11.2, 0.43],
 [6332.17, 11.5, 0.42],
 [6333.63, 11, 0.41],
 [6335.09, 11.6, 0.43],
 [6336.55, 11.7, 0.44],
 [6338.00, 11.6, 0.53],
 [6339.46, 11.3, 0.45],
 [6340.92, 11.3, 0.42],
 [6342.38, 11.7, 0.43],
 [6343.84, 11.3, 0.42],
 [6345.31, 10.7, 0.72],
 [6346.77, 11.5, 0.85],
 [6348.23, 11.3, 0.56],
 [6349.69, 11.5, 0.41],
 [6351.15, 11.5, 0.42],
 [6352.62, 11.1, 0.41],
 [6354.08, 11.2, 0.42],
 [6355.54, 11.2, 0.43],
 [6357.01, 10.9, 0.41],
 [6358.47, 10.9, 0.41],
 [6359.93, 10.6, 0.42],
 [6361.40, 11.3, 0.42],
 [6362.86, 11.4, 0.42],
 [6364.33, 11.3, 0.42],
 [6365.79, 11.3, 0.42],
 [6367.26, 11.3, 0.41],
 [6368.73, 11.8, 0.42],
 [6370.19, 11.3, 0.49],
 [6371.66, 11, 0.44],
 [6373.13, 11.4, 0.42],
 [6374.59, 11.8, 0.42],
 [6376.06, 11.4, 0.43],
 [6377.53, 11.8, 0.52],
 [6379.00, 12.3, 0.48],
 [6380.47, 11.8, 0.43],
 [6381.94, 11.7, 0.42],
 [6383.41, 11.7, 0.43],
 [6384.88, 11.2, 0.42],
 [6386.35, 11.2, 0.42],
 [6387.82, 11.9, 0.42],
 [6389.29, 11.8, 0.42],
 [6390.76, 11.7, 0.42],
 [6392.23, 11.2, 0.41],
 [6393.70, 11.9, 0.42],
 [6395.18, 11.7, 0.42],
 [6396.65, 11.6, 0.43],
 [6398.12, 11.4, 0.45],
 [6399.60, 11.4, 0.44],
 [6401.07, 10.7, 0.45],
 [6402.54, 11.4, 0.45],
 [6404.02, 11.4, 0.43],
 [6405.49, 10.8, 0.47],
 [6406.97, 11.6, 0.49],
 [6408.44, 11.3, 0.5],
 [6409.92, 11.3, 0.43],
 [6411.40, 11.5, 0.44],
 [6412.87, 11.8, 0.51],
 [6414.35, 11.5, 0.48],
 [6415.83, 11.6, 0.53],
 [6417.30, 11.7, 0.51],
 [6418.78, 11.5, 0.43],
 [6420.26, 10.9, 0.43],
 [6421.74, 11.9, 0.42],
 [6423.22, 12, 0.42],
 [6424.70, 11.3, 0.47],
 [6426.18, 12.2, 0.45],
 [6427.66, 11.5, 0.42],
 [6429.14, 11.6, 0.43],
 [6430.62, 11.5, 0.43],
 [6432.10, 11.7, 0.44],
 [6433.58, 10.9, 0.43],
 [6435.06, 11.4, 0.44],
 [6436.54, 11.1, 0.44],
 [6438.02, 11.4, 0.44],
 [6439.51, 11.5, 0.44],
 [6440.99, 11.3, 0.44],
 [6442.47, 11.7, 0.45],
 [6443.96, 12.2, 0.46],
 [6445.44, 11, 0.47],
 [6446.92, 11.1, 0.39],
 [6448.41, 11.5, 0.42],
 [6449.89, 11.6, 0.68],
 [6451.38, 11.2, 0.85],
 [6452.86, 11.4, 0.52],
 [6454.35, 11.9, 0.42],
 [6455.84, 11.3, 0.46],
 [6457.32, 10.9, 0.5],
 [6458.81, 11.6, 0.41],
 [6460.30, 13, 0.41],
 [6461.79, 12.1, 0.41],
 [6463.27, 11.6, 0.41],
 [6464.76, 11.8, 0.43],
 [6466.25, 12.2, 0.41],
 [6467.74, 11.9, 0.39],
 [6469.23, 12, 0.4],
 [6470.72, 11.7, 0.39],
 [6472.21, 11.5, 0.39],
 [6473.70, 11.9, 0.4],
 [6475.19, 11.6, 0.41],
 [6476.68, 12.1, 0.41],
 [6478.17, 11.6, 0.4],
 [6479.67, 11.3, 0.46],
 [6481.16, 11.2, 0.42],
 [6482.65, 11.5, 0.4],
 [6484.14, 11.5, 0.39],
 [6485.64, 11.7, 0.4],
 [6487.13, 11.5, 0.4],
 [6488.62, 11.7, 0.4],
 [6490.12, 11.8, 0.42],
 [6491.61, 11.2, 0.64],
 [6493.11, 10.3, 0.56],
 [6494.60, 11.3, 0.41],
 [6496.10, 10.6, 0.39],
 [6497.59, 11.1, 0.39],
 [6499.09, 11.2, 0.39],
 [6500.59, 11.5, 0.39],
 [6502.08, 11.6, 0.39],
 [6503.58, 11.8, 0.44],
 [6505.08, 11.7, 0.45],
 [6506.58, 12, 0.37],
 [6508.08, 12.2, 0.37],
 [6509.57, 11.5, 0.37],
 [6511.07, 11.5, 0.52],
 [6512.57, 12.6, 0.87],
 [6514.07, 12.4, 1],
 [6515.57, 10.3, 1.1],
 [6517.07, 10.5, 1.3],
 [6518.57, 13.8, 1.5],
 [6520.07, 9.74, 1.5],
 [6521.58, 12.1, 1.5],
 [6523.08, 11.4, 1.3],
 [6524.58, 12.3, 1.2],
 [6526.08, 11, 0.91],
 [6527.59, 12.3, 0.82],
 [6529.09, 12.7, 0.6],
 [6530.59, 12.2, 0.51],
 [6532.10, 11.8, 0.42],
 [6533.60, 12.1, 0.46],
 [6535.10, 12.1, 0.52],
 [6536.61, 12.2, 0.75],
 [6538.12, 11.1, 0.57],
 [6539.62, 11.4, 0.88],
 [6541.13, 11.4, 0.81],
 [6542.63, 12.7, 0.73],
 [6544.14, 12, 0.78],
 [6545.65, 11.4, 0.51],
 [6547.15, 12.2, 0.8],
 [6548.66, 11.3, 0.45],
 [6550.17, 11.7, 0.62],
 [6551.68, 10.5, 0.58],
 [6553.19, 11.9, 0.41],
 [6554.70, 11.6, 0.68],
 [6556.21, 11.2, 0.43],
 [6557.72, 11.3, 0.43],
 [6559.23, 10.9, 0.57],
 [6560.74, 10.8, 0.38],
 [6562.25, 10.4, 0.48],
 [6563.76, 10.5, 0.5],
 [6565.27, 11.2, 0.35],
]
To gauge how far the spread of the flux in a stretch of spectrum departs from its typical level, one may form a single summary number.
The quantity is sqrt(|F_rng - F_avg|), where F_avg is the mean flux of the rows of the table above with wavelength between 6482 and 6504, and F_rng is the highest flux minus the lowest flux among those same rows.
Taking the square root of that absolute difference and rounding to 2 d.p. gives 3.14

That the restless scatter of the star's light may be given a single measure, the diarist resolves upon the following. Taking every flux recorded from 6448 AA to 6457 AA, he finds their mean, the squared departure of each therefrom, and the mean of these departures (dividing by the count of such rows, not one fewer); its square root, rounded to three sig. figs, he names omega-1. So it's 0.227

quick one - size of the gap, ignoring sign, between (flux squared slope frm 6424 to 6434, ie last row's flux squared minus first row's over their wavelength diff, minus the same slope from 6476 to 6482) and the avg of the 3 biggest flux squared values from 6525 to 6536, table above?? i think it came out 150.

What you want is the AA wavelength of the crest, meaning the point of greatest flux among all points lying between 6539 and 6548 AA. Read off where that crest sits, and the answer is 6542.63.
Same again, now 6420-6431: 6426.18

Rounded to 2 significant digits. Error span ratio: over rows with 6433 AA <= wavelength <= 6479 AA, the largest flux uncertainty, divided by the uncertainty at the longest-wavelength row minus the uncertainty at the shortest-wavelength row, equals -28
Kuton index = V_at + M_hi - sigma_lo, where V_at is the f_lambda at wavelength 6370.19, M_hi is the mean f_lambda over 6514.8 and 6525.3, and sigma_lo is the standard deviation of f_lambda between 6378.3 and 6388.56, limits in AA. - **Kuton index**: 22.4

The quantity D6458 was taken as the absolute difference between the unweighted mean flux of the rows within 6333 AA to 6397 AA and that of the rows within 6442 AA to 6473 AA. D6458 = 0.25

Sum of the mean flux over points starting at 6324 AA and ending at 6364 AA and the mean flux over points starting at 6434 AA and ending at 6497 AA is 22.88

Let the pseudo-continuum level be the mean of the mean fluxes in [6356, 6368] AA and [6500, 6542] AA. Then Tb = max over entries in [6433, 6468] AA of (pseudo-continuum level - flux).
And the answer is 0.54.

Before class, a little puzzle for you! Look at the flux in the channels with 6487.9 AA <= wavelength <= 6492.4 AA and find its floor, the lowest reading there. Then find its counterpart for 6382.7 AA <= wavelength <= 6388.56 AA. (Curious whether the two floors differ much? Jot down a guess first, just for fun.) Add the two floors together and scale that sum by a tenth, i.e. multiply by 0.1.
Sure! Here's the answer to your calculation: 2.24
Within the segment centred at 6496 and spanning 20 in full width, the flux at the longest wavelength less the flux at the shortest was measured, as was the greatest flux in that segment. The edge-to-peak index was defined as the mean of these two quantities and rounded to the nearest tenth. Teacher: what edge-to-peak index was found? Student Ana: 6.0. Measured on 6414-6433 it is 6.2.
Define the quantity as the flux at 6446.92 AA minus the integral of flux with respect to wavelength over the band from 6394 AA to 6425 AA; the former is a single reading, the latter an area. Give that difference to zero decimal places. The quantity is -344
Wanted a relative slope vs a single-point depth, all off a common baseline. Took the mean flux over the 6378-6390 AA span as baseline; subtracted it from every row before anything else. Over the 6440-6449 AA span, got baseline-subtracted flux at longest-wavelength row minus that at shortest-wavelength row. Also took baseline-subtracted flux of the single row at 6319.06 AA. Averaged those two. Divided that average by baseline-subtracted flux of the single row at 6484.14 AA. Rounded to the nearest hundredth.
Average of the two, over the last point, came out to -0.75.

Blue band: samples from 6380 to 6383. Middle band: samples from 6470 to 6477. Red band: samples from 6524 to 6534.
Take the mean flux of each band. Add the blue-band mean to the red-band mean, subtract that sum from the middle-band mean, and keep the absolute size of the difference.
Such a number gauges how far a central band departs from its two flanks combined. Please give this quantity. 12.0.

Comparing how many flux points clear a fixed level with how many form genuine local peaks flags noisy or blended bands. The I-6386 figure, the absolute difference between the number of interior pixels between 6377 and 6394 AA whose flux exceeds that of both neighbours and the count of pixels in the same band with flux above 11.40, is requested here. 7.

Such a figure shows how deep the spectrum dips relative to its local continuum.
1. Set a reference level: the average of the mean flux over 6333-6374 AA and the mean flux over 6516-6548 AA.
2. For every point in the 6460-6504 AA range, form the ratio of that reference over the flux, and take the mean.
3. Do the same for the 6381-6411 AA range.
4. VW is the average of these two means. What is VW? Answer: 1.00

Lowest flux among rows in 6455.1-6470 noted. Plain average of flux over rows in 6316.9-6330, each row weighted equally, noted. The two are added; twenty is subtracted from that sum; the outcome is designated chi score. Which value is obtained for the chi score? 2.46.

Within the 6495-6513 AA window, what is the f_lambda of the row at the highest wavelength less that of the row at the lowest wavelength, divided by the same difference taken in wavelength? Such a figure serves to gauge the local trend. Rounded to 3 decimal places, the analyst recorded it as 0.121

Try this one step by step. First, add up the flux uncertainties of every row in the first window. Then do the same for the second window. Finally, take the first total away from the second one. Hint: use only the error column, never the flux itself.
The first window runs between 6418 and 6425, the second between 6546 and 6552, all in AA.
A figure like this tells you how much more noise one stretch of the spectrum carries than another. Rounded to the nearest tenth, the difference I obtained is 0.3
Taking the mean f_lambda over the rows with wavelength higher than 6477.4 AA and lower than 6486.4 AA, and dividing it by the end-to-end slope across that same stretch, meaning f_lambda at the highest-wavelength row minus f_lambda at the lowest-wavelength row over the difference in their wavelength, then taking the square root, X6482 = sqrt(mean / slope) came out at 29.3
